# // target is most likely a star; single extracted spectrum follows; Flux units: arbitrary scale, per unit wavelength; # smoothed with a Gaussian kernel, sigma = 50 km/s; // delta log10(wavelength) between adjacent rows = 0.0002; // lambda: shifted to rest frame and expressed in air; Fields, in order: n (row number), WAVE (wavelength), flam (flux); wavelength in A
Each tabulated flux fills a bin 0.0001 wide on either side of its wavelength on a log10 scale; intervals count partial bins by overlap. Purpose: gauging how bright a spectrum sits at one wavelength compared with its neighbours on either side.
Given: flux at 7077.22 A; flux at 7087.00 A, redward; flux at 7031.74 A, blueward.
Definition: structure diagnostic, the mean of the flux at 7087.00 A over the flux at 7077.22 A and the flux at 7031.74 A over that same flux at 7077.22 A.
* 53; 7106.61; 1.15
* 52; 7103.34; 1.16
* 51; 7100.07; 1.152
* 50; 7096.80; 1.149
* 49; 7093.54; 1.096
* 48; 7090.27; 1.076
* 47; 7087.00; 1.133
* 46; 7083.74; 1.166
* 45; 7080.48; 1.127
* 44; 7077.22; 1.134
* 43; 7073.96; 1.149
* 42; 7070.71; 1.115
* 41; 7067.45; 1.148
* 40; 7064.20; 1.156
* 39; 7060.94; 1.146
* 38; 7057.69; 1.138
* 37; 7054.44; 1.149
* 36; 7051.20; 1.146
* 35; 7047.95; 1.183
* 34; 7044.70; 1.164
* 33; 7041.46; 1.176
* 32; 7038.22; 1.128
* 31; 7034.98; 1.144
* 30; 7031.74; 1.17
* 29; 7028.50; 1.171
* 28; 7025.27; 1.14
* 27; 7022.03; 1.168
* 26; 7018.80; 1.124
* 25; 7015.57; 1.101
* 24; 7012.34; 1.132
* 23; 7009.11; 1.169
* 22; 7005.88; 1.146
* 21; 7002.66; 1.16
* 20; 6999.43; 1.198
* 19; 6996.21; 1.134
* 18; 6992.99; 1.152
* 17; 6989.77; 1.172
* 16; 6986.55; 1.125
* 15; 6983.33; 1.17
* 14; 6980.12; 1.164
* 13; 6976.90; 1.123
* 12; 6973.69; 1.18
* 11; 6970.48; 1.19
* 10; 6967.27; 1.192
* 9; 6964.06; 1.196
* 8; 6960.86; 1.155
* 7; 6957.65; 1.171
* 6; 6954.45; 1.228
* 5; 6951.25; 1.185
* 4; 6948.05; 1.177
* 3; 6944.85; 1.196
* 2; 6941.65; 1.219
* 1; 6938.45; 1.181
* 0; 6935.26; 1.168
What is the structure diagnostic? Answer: 1.02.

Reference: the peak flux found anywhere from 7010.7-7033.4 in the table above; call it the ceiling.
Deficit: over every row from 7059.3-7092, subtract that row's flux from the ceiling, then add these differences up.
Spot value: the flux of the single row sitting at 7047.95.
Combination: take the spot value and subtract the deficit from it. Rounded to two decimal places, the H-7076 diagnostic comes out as 0.82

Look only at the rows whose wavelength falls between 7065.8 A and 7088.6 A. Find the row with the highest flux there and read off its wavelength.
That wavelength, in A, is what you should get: 7083.74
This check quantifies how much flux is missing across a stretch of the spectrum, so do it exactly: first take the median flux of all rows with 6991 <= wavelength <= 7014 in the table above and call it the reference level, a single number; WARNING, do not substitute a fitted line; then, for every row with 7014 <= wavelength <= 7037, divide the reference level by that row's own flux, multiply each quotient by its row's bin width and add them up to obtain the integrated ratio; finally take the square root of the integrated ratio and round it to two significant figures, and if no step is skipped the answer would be 4.8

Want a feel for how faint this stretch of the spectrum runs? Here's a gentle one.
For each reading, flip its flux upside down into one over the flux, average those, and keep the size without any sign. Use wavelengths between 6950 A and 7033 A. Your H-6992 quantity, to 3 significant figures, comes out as 0.861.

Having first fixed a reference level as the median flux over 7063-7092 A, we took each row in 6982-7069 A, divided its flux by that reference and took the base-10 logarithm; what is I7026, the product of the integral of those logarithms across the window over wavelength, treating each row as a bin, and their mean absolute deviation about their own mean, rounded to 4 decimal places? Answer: 0.0038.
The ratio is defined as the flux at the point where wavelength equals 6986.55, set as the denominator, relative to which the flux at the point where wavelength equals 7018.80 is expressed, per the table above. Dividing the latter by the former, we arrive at 1.00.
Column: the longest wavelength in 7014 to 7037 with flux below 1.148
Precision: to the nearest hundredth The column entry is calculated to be 7034.98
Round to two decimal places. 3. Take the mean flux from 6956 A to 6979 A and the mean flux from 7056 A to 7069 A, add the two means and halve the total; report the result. 1.16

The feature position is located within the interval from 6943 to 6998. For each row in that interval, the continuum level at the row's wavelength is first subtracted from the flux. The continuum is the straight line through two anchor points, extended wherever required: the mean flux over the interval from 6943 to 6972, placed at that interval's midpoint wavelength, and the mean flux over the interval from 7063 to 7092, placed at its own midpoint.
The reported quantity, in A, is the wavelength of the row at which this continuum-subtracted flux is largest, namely 6954.45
